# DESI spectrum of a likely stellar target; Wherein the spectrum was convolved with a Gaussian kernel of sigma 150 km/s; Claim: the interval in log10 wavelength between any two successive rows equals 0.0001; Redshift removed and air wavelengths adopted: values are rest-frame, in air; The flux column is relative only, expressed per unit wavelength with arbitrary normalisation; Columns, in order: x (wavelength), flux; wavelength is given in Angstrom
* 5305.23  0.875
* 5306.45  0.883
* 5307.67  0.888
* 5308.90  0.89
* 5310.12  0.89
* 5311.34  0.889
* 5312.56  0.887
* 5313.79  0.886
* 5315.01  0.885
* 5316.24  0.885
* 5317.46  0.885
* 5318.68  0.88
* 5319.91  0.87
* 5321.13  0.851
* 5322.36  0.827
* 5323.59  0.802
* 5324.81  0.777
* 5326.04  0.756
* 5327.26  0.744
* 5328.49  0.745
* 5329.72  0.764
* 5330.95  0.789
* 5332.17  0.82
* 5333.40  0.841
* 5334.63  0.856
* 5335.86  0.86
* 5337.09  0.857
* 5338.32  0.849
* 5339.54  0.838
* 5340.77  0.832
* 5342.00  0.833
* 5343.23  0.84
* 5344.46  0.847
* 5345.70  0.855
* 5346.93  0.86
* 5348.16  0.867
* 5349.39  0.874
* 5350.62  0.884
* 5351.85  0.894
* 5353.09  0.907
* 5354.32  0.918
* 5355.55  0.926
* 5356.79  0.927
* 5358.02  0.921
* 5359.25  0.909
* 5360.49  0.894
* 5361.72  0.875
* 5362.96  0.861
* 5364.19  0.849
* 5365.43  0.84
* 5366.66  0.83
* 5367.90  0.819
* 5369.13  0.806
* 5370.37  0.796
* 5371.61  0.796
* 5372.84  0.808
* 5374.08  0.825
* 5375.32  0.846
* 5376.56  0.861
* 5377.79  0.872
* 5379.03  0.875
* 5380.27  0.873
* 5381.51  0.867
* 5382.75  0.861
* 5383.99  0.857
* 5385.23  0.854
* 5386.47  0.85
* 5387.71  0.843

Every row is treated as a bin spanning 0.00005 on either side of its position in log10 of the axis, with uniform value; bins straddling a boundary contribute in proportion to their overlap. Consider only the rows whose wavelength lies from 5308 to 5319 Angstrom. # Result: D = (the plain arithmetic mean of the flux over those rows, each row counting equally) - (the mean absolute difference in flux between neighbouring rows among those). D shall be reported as 0.89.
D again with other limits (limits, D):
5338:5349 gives 0.84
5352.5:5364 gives 0.89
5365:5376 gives 0.81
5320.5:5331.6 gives 0.76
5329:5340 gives 0.82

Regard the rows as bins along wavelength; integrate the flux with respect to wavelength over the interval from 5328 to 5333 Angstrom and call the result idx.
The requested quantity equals 3.91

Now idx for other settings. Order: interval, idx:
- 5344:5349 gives 4.29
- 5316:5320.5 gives 3.96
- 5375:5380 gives 4.33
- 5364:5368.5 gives 3.75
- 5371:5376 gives 4.10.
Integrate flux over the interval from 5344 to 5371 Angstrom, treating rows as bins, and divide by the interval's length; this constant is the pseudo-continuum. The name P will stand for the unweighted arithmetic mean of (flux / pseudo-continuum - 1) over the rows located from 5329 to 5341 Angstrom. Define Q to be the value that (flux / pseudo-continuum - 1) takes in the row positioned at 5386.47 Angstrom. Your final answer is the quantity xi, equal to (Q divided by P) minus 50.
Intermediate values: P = -0.05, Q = -0.024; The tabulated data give -49.5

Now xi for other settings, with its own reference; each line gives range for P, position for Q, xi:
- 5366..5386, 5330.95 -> -47.3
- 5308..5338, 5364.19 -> -49.3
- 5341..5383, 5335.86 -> -48.7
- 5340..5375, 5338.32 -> -47.9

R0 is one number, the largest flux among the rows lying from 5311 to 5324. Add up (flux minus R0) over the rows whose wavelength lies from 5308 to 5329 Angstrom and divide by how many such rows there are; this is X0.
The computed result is -0.04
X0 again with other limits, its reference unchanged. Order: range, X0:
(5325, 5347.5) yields -0.07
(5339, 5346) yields -0.05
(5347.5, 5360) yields 0.01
